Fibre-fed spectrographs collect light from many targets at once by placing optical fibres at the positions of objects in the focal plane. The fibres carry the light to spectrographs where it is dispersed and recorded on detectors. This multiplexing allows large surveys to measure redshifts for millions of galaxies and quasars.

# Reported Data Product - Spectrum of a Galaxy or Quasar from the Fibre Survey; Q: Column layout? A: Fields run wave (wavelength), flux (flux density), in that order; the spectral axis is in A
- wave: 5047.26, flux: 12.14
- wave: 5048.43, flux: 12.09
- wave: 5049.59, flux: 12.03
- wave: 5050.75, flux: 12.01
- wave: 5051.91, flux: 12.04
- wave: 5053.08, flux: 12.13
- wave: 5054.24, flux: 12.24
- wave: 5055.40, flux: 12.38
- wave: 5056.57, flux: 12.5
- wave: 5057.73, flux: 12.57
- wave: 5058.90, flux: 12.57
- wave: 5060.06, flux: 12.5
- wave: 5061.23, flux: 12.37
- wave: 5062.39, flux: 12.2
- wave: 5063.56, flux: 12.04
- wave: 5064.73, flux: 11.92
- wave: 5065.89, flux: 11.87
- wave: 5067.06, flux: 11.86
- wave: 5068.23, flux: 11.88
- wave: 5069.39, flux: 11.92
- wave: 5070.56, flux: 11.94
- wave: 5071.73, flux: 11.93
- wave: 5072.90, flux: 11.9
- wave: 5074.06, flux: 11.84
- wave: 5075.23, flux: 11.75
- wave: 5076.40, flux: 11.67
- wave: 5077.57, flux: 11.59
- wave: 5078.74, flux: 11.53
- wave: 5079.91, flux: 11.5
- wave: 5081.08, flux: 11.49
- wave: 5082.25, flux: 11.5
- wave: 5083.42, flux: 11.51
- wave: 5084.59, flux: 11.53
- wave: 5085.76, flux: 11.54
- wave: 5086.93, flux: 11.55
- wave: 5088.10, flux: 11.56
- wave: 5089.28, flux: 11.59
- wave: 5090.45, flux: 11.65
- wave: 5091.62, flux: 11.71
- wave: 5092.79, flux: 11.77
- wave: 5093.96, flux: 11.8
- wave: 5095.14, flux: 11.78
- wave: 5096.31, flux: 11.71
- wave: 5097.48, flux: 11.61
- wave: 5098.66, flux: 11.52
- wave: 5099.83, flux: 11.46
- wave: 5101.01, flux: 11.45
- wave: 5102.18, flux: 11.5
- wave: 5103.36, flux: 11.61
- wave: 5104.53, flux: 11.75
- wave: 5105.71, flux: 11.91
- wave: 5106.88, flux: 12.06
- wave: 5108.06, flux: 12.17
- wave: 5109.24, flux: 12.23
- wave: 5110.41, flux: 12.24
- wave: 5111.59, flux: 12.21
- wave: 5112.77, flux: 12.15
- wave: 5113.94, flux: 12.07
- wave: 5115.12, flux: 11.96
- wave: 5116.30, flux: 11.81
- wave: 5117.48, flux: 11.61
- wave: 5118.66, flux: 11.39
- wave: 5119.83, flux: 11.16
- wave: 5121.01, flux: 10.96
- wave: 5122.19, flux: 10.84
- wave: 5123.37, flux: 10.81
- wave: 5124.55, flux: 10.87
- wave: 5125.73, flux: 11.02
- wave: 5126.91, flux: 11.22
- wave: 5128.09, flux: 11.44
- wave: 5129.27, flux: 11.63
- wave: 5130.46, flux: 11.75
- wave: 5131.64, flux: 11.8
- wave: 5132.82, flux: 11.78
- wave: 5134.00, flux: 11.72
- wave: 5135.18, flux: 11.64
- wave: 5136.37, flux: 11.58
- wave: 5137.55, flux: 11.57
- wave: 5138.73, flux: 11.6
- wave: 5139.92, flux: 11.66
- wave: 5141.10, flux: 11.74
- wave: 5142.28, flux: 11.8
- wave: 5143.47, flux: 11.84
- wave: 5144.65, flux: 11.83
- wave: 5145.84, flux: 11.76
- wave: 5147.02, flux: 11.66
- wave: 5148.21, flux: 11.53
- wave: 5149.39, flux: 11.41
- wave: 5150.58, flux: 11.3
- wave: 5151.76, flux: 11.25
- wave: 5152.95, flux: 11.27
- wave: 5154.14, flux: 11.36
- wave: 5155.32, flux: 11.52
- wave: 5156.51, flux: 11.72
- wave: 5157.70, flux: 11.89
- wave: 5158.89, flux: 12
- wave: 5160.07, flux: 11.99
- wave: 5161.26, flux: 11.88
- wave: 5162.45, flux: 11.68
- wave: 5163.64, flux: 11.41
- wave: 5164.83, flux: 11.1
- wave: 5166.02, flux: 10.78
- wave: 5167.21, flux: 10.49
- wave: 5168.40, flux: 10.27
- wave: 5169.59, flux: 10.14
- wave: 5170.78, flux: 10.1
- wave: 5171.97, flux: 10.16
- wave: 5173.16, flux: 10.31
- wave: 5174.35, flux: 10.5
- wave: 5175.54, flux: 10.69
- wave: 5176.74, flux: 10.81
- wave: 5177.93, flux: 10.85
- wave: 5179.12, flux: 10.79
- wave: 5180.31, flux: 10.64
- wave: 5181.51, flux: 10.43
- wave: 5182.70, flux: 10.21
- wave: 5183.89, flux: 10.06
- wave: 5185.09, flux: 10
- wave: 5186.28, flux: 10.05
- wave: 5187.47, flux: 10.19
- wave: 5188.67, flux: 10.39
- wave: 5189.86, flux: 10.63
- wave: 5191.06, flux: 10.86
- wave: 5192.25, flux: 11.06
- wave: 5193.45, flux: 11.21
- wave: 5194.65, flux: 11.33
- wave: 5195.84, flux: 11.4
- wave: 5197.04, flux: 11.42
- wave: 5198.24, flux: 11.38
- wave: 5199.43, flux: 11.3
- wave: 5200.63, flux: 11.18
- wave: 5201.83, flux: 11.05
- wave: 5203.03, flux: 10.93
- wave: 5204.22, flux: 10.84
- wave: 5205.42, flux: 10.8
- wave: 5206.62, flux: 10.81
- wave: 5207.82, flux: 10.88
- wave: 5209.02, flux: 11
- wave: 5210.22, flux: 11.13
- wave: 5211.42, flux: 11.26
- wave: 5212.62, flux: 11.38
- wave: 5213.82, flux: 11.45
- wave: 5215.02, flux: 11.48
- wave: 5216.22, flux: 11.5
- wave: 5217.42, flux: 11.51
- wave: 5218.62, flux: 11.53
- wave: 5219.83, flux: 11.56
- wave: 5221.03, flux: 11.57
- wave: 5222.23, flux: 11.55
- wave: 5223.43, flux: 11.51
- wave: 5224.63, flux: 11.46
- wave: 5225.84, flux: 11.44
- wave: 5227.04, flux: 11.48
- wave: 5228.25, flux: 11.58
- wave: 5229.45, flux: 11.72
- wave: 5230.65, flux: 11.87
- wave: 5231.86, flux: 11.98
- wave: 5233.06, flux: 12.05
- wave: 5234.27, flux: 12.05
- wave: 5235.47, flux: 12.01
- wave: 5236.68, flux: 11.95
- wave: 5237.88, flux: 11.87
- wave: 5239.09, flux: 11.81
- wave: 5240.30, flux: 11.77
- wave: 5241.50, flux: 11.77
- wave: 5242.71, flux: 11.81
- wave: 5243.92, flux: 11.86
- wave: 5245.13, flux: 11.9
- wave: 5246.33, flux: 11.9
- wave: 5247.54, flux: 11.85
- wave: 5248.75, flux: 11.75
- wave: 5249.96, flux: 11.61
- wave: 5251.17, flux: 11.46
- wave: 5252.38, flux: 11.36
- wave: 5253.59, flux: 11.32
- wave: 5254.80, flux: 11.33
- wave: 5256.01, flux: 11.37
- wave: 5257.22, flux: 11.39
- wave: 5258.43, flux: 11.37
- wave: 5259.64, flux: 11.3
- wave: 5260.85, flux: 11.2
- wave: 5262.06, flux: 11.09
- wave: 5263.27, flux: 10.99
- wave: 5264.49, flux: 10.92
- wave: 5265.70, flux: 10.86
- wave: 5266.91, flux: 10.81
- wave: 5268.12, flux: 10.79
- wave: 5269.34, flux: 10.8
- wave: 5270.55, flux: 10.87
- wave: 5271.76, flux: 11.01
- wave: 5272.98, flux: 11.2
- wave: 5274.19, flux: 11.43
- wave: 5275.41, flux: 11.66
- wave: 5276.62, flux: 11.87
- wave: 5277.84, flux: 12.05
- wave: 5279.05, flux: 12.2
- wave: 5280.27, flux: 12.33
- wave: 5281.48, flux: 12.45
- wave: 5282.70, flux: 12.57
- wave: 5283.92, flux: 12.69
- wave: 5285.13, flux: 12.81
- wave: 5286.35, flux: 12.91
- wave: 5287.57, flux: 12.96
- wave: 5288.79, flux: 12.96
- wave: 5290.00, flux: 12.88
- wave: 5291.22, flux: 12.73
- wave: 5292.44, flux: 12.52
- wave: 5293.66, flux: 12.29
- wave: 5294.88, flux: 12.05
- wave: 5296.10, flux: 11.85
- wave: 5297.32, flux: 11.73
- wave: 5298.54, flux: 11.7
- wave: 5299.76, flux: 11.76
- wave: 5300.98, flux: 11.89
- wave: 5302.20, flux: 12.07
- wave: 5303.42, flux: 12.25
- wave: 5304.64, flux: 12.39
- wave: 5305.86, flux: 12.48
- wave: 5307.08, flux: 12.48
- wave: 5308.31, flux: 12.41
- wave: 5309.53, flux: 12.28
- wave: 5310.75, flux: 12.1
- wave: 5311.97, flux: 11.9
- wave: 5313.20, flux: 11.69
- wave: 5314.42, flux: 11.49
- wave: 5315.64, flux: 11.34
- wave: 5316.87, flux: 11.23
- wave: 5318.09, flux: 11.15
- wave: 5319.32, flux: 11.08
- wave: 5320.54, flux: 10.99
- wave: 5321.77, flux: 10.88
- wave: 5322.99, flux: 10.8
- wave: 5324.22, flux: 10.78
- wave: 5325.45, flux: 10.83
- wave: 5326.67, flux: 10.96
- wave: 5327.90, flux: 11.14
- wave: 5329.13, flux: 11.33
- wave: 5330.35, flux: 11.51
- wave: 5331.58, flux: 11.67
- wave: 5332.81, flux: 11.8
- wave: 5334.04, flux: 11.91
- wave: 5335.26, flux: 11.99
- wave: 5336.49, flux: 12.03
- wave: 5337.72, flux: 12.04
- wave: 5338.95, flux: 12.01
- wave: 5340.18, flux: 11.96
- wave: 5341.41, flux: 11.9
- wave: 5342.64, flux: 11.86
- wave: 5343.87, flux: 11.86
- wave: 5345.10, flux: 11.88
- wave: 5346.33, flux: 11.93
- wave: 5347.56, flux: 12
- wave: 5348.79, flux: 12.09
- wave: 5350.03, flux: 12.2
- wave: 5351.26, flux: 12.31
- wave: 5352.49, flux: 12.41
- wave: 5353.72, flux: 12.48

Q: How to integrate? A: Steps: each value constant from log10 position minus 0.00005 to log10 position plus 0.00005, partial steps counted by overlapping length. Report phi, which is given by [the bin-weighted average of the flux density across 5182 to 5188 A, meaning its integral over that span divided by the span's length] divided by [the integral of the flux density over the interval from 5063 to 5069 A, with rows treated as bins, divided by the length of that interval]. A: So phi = 0.85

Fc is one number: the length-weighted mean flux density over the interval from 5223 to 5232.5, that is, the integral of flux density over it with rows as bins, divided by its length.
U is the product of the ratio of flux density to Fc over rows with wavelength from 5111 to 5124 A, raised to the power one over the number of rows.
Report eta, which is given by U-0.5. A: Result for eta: 0.491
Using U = 0.99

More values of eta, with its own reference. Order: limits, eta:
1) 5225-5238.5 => 0.516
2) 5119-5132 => 0.464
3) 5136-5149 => 0.505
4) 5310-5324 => 0.473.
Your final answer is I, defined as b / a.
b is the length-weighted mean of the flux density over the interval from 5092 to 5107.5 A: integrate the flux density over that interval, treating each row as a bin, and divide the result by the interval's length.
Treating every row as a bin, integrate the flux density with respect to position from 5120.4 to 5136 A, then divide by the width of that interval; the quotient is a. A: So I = 1.03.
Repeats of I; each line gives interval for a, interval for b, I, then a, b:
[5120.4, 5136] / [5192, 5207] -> 0.98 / 11.3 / 11.1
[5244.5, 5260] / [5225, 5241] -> 1.02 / 11.5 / 11.8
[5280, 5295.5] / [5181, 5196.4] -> 0.84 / 12.6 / 10.6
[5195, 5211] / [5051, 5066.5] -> 1.10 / 11.1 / 12.2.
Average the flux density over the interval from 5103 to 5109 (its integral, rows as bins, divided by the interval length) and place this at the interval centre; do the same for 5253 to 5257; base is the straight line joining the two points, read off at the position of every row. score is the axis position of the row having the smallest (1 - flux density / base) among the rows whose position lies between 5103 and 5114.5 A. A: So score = 5110.41 A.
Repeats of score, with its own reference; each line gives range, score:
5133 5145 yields 5143.47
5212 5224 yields 5221.03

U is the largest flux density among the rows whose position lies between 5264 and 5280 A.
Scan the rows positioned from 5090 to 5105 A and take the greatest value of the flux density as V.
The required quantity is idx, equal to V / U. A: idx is 0.97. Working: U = 12.2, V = 11.8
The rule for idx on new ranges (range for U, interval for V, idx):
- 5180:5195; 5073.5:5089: 1.05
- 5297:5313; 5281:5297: 1.04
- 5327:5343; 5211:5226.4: 0.96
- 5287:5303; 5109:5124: 0.94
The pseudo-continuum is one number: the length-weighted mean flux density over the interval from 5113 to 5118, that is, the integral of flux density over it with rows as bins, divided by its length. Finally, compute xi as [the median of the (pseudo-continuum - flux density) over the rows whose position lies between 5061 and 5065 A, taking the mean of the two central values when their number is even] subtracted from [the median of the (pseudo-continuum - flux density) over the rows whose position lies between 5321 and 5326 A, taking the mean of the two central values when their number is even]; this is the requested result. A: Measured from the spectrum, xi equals 1.3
